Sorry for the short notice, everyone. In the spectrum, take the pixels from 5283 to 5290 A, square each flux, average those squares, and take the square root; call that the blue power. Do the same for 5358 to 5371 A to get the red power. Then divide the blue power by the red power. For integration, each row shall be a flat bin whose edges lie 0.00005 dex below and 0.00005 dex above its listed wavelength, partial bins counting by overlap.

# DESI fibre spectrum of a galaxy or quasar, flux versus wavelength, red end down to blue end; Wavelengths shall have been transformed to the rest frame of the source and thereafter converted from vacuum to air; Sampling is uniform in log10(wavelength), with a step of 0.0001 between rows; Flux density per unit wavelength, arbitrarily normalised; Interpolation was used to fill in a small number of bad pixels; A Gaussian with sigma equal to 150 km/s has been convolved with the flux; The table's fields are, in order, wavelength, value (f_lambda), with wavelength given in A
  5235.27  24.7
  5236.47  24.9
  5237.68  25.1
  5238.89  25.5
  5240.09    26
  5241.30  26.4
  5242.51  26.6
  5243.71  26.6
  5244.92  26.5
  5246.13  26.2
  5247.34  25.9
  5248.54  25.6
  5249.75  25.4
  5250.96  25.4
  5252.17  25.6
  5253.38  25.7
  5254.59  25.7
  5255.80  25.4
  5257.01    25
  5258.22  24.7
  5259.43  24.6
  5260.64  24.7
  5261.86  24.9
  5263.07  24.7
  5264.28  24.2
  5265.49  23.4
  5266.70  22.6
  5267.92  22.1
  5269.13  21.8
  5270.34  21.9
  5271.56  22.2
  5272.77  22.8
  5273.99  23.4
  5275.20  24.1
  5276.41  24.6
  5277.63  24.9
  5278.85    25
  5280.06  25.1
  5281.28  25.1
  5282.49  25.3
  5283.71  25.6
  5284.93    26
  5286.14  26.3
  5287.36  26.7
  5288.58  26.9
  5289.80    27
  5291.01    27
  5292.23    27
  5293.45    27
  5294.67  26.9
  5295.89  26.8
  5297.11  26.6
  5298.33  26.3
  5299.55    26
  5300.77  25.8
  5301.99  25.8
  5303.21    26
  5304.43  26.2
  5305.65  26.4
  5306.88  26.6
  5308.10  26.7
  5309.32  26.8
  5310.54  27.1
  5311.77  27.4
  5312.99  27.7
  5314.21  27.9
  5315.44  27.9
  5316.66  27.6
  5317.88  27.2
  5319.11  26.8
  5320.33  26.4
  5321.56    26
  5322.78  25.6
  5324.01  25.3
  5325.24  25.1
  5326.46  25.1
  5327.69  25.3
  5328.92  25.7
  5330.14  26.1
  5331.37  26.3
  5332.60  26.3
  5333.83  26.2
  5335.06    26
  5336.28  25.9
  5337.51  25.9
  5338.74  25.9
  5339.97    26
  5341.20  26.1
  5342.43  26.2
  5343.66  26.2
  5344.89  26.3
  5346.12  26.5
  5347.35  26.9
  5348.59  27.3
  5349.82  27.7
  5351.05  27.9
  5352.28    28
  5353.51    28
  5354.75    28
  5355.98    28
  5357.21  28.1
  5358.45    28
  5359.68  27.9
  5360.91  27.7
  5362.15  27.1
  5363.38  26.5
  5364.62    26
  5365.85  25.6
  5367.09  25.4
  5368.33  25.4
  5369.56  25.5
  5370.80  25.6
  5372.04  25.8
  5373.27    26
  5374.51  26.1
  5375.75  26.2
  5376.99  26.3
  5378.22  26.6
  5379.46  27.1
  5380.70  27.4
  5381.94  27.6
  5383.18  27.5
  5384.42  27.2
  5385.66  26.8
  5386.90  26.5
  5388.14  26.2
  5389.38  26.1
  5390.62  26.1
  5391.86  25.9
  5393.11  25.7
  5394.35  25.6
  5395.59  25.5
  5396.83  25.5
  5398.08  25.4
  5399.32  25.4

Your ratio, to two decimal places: 1.00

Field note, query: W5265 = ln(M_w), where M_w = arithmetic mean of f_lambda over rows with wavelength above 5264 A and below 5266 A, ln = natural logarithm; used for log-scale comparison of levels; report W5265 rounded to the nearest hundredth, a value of 3.17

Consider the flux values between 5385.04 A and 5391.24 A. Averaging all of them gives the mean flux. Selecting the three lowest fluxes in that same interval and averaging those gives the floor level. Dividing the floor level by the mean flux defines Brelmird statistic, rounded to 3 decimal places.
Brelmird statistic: 0.992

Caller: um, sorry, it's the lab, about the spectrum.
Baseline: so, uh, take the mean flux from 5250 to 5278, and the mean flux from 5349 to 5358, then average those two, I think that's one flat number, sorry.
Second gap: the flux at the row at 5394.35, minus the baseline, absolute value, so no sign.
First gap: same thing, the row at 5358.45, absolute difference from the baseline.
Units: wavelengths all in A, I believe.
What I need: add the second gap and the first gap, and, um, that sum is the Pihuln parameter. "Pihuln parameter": 2.4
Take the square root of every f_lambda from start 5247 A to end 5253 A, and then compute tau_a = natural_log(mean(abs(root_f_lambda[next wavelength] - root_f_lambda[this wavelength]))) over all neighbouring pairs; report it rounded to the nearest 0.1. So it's -4.1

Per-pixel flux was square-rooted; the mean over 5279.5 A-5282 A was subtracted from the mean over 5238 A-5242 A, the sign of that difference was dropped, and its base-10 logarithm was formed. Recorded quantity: -1.1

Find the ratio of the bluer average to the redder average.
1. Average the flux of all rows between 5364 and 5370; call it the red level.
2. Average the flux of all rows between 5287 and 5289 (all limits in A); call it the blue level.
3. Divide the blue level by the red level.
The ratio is 1.05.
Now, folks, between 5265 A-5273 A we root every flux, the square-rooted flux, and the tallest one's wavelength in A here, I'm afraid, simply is 5265.49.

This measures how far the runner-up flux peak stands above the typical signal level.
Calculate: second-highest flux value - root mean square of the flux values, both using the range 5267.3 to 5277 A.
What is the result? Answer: 1.2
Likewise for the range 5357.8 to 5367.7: 1.1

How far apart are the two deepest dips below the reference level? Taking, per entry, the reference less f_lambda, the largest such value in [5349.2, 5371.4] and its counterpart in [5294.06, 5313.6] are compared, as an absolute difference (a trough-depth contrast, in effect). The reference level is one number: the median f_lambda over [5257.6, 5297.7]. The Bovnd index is 0.40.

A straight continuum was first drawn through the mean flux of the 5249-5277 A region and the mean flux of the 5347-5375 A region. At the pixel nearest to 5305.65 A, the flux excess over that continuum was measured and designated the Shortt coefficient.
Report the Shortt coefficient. 1.1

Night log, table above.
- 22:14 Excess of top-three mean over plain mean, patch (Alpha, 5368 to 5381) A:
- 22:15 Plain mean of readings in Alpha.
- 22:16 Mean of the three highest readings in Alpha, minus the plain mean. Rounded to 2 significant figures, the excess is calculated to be 0.85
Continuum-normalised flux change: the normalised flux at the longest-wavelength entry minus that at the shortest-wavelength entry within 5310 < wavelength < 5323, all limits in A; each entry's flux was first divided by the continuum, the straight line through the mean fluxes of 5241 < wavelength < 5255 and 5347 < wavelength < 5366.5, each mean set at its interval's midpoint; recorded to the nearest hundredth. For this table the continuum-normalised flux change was -0.06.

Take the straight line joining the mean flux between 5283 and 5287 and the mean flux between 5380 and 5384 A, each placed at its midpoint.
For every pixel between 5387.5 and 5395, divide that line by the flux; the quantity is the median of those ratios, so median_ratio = 1.06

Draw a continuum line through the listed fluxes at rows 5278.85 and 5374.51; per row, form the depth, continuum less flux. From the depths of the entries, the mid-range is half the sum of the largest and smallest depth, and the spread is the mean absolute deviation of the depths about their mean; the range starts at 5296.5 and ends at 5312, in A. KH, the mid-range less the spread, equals -1.64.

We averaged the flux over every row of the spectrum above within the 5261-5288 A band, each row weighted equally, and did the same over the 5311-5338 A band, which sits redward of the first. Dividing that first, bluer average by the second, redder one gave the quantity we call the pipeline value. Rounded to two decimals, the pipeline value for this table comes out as 0.92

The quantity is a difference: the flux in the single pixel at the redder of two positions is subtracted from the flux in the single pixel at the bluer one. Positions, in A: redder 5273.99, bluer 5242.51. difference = 3.2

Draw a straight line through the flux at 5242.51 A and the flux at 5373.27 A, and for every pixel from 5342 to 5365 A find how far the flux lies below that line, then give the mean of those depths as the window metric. -1.2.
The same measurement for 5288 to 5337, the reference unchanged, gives -0.2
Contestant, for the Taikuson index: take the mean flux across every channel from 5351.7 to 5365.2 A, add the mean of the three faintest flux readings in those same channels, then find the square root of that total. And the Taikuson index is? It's 7.36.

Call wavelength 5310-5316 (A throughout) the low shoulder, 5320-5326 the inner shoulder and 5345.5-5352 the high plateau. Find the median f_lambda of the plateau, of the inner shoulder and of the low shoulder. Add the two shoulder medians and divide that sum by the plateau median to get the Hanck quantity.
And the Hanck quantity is 1.95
